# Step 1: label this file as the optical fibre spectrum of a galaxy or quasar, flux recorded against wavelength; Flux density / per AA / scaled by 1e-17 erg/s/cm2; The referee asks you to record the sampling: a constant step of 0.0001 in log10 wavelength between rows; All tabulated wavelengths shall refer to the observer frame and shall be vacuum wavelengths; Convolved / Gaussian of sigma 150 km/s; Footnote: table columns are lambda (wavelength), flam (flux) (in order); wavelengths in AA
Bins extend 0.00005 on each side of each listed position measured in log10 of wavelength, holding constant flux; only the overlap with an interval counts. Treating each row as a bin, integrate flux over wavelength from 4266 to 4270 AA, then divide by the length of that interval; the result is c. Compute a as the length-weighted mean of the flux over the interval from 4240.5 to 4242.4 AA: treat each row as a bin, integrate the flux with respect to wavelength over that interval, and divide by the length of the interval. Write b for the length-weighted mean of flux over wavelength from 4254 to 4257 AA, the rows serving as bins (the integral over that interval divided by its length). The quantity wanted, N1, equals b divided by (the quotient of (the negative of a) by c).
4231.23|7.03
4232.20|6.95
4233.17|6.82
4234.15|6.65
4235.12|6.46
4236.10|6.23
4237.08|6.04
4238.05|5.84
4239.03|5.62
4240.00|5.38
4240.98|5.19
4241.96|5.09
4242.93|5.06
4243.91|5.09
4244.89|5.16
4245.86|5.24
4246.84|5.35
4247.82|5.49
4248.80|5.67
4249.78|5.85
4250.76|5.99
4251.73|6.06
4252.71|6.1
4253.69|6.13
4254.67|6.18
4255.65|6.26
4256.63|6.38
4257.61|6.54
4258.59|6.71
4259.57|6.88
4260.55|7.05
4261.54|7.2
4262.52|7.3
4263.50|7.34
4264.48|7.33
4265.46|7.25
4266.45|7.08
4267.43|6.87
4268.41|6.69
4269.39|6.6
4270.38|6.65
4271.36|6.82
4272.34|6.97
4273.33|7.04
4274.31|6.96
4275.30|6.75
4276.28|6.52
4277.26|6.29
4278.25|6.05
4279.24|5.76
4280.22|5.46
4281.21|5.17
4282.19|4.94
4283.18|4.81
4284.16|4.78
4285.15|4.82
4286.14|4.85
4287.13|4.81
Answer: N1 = -8.3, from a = 5.1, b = 6.26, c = 6.8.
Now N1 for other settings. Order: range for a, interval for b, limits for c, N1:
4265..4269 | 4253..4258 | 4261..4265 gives -6.6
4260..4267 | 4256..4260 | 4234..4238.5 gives -5.7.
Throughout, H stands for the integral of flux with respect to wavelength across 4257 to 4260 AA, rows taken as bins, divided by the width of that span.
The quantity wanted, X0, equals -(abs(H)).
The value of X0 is -6.7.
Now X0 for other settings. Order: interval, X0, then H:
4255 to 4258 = -6.4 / 6.38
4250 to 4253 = -6.0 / 6.04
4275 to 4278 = -6.5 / 6.48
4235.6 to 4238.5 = -6.0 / 6.03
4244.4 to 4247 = -5.2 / 5.25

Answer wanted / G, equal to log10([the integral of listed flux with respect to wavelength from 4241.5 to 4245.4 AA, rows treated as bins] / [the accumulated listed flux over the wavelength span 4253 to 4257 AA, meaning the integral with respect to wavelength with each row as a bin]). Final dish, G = -0.10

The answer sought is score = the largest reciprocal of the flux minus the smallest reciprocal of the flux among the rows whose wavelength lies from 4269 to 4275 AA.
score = 0.009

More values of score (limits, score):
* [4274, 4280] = 0.030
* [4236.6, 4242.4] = 0.031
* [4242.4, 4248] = 0.015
